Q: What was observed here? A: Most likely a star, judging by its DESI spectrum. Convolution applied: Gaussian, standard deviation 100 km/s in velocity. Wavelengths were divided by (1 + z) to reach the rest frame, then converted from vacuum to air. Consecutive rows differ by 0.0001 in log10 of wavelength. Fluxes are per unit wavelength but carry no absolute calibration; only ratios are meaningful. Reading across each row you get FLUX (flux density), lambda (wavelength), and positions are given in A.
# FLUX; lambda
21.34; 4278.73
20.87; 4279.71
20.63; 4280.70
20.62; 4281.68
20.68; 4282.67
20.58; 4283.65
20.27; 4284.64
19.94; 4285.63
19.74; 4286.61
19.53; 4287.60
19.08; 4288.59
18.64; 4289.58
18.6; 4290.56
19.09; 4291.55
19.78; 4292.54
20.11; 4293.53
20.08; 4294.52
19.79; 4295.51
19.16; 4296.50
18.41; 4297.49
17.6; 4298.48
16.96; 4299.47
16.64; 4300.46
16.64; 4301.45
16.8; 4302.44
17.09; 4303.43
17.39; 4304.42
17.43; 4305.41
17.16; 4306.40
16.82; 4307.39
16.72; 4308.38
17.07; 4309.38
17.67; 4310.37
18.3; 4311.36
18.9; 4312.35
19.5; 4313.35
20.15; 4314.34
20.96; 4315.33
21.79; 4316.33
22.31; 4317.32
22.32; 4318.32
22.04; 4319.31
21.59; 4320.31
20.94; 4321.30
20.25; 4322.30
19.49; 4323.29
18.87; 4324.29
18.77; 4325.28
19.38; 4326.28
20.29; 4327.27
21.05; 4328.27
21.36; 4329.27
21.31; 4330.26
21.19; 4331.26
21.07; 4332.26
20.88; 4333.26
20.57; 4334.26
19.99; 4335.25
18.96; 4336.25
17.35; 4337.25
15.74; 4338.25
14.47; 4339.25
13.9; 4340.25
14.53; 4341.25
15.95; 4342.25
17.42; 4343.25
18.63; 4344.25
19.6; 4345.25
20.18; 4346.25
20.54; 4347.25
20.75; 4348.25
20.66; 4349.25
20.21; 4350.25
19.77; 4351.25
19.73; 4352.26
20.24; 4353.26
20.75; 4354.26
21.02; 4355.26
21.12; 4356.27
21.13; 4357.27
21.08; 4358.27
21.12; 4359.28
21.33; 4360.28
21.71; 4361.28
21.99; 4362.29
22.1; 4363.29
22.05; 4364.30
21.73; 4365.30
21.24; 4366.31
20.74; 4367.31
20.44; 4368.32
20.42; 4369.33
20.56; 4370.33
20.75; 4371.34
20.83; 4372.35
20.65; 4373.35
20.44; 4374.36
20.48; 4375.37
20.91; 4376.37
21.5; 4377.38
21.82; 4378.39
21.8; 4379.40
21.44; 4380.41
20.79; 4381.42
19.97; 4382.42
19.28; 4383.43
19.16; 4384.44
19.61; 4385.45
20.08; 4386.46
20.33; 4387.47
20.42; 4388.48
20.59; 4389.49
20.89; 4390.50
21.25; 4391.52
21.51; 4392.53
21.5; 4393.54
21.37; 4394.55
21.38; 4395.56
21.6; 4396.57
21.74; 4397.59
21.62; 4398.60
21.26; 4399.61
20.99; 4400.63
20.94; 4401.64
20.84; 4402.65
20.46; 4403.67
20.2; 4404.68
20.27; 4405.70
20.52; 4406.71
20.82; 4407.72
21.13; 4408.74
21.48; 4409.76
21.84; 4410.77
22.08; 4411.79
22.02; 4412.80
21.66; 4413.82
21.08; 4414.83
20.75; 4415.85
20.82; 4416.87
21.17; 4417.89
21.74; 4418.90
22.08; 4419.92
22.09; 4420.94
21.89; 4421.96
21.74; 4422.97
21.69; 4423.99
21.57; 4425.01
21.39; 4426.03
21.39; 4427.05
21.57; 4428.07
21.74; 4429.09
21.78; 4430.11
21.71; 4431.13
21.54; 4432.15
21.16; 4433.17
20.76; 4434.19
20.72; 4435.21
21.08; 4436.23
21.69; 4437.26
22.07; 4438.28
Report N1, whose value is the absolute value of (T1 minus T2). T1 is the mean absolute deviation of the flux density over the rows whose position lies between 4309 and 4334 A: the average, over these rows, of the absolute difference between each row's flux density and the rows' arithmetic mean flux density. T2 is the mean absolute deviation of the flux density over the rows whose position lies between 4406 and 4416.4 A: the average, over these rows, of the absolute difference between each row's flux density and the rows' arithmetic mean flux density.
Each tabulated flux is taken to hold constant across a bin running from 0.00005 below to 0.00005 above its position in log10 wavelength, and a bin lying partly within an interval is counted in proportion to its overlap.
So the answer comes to 0.7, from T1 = 1.19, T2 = 0.5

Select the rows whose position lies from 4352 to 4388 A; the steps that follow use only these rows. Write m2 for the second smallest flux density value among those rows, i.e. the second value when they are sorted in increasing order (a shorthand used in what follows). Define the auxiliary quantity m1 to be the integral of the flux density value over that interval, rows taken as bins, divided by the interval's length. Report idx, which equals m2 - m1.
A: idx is -1.6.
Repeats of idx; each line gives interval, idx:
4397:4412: -0.8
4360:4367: -0.4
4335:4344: -2.0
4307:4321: -2.9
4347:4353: -0.5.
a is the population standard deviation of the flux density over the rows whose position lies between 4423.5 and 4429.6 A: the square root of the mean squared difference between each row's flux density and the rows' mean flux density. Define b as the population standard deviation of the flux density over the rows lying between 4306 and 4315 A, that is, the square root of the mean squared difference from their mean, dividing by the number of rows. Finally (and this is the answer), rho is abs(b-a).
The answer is 1.0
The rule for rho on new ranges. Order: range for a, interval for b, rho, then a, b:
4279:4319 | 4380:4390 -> 1.0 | 1.6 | 0.7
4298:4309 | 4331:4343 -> 2.4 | 0.3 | 2.7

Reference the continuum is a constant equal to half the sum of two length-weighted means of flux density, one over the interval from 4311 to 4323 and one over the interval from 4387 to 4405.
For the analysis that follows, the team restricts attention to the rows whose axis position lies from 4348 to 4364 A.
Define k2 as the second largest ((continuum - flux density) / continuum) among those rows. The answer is 0.05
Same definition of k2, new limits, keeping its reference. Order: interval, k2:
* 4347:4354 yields 0.05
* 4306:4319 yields 0.20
